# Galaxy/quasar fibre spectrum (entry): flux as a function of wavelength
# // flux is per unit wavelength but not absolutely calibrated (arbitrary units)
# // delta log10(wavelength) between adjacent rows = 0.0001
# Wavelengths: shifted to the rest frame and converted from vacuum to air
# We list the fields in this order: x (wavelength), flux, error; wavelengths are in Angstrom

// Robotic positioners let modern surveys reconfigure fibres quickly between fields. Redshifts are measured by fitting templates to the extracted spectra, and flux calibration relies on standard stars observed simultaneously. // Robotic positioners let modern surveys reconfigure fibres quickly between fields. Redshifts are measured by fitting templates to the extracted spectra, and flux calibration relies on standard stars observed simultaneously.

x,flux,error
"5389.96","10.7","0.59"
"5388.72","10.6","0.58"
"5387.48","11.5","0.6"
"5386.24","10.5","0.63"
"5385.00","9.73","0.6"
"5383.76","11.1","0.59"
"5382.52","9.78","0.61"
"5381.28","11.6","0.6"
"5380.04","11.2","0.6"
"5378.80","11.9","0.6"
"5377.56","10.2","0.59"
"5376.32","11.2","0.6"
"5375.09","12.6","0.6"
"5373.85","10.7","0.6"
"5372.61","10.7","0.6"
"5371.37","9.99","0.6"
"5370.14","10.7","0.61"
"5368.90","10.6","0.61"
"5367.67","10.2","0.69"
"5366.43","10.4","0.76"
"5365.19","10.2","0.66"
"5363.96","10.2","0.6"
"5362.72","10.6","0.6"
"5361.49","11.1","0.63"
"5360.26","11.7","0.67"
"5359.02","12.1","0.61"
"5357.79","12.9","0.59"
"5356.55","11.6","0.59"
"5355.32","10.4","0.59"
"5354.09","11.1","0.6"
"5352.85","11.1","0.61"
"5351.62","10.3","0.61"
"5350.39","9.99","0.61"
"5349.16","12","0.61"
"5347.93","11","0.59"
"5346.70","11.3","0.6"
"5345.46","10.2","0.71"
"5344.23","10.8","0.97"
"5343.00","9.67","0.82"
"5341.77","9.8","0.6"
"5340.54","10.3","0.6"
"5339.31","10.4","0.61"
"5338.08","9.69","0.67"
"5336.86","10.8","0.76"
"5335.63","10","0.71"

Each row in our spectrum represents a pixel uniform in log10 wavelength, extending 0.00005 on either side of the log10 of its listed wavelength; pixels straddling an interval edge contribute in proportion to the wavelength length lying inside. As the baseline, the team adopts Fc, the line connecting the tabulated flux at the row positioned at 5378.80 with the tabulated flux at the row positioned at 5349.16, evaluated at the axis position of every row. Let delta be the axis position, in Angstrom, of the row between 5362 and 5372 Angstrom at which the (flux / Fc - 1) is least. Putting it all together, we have 5371.37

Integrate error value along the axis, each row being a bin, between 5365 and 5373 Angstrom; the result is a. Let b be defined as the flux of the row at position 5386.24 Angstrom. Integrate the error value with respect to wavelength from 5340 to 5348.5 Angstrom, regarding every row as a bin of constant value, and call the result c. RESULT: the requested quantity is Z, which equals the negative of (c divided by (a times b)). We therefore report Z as -0.109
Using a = 5.18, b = 10.5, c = 5.9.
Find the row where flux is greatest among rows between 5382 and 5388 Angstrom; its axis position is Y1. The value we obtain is 5387.48 Angstrom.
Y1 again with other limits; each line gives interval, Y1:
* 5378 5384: 5378.80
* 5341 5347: 5346.70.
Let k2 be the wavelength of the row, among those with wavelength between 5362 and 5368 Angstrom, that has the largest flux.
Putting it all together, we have 5362.72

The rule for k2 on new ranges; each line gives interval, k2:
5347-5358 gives 5357.79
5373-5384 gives 5375.09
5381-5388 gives 5381.28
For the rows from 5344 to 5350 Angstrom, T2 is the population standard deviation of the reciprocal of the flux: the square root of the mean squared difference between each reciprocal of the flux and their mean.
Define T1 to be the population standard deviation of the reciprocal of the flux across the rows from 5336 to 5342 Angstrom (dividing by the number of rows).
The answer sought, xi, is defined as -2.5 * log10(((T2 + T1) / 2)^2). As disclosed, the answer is 11.80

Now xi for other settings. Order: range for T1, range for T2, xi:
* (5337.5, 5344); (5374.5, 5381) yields 11.65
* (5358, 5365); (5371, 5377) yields 11.03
